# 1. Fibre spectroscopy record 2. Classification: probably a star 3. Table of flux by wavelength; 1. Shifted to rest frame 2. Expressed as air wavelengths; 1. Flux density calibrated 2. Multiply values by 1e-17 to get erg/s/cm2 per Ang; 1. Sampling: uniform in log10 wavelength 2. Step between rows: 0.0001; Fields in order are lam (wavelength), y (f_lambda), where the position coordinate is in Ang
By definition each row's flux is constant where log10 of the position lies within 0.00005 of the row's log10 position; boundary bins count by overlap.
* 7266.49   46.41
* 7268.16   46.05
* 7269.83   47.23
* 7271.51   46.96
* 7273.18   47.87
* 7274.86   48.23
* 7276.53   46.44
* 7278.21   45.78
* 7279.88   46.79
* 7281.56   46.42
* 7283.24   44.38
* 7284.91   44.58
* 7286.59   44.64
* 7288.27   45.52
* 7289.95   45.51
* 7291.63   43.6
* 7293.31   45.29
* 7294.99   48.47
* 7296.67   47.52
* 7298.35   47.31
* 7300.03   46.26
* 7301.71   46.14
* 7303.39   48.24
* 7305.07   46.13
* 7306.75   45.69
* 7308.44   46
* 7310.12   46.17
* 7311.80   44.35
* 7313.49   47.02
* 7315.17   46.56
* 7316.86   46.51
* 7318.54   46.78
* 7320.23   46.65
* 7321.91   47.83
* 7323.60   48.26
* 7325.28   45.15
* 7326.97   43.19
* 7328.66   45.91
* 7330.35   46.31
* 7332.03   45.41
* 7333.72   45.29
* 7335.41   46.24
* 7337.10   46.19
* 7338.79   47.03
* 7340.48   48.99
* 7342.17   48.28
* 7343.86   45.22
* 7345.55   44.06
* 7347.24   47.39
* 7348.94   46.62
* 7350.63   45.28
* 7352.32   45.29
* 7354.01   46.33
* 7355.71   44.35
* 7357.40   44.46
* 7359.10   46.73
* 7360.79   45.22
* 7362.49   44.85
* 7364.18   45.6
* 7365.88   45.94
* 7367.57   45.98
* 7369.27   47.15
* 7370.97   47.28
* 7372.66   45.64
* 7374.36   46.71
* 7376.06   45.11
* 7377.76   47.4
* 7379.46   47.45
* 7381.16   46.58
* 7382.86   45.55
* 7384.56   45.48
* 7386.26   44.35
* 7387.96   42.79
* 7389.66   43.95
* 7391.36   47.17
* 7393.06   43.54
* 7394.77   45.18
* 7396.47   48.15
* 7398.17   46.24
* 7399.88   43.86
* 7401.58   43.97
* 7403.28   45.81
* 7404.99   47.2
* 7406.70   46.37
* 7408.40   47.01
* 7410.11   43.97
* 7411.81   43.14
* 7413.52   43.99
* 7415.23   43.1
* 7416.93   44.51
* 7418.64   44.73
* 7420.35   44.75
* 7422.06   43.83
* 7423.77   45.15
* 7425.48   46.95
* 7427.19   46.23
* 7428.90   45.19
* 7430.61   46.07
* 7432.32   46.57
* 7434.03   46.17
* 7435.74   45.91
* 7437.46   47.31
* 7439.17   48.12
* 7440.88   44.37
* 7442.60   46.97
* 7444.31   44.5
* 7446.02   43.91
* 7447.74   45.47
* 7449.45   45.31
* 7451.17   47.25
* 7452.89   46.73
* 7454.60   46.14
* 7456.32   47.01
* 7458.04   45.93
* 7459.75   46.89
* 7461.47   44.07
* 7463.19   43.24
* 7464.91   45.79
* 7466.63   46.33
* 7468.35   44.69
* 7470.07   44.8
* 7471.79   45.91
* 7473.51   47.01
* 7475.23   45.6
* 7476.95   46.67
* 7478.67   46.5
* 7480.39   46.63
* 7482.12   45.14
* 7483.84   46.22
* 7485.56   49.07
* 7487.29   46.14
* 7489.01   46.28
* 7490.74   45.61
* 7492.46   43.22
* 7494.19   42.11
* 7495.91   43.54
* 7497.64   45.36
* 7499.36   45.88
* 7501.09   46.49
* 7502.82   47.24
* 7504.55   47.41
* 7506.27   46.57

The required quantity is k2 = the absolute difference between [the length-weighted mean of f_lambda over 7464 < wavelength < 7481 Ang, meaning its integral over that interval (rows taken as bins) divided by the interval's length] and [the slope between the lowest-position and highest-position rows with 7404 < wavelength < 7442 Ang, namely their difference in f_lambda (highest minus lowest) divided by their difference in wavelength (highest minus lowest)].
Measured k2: 46.1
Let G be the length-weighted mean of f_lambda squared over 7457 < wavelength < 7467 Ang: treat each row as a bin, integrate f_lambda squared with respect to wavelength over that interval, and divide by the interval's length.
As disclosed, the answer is 2059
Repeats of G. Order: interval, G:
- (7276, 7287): 2079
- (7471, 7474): 2154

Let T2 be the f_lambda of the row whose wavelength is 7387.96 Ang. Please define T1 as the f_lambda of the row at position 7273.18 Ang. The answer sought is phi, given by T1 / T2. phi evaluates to 1.12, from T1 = 47.87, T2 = 42.79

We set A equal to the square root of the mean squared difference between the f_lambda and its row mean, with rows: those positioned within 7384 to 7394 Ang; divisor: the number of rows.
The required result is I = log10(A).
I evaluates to 0.15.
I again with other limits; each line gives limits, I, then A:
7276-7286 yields -0.03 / 0.94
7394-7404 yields 0.16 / 1.46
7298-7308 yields -0.06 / 0.87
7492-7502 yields 0.20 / 1.57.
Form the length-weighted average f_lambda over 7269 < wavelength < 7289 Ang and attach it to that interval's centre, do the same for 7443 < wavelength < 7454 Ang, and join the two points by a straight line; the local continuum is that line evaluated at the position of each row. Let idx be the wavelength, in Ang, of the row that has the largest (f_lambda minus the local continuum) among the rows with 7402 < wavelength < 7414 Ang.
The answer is 7404.99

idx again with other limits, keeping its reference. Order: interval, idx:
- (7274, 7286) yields 7274.86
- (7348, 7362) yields 7359.10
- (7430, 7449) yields 7439.17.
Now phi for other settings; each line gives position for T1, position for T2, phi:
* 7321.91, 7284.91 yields 1.07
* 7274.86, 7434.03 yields 1.04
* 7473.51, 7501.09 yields 1.01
